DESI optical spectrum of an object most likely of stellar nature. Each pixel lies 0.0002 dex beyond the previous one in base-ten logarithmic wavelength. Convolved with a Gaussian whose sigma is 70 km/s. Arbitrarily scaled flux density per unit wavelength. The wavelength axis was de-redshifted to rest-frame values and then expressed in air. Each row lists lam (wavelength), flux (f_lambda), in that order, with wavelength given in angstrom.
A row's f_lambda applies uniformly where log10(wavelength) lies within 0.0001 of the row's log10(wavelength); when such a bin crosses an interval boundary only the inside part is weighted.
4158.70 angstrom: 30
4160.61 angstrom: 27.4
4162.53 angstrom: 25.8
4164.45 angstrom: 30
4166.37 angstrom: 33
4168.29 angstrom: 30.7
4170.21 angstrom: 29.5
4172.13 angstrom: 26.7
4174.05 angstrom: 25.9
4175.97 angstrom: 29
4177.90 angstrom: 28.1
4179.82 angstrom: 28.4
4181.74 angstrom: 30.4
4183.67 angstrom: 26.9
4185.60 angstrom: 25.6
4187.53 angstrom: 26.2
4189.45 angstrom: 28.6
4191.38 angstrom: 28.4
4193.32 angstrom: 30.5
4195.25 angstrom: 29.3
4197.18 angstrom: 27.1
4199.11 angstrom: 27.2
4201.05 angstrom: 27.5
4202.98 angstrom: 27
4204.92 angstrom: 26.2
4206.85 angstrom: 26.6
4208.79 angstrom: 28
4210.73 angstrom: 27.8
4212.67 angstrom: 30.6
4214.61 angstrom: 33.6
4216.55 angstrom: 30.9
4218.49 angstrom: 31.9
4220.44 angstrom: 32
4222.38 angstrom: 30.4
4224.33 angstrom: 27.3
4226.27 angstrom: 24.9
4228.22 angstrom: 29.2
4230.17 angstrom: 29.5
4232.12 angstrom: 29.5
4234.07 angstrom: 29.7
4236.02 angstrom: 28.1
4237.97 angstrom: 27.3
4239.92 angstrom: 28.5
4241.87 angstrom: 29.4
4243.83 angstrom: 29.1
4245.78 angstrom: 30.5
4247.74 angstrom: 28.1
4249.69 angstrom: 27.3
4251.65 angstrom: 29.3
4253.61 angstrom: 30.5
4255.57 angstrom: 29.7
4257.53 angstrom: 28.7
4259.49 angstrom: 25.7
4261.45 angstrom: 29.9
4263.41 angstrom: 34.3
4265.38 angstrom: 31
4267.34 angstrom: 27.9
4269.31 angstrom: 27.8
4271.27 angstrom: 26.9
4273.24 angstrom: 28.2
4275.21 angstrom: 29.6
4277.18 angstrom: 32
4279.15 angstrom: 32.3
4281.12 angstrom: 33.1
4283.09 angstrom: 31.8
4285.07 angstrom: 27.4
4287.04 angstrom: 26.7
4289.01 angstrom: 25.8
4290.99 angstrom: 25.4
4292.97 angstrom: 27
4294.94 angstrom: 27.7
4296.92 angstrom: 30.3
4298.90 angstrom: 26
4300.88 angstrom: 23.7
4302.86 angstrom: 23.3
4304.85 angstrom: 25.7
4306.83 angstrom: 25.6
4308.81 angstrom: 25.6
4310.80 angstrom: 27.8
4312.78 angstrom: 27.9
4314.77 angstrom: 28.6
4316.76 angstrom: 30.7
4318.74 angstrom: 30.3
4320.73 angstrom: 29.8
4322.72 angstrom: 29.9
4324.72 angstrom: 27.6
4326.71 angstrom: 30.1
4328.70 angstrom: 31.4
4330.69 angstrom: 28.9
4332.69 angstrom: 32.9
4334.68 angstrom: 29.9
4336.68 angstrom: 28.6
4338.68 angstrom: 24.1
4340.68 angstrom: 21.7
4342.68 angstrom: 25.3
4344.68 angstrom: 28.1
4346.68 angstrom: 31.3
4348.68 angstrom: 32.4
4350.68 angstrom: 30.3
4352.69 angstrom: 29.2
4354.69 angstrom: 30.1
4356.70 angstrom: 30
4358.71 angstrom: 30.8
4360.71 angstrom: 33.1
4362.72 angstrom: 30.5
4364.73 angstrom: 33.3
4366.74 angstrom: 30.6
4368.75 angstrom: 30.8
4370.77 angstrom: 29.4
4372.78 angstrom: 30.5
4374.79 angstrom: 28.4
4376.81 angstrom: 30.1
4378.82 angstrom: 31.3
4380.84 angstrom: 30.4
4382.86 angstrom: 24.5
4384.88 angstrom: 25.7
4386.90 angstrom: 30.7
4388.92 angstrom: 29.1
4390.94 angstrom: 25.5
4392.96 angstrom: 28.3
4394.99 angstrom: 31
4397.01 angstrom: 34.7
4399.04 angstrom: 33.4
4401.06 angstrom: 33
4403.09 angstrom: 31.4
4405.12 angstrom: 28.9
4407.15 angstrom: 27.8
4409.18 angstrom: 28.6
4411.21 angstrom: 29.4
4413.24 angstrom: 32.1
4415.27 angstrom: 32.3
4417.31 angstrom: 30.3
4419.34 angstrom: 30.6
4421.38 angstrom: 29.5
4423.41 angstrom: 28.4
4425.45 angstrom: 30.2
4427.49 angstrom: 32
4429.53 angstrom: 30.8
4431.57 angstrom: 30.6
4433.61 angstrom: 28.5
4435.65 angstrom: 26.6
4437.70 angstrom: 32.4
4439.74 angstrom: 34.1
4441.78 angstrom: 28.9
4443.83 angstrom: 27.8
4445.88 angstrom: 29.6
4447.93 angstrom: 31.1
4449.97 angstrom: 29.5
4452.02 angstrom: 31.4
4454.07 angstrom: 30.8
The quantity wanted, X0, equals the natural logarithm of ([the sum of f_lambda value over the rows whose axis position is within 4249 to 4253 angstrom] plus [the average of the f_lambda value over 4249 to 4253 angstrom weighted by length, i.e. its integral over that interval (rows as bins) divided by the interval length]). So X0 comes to 4.44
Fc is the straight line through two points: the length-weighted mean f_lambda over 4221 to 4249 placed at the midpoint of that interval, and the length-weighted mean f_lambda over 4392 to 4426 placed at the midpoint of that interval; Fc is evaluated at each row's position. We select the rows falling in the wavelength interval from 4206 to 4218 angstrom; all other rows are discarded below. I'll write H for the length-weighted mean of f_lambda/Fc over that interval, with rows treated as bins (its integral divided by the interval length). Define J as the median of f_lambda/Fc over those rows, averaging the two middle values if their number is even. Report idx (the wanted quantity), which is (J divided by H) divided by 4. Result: 0.247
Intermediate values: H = 1.04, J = 1.03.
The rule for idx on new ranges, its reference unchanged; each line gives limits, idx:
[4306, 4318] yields 0.250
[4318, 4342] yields 0.260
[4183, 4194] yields 0.250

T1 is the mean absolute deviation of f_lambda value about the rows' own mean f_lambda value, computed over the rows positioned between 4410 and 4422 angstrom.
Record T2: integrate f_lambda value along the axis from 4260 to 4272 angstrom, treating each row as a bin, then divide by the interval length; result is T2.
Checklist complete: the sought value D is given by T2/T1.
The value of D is 30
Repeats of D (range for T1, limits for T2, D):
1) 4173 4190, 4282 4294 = 20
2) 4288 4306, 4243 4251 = 19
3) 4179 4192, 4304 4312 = 20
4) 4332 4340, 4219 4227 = 11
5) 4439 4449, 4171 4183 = 15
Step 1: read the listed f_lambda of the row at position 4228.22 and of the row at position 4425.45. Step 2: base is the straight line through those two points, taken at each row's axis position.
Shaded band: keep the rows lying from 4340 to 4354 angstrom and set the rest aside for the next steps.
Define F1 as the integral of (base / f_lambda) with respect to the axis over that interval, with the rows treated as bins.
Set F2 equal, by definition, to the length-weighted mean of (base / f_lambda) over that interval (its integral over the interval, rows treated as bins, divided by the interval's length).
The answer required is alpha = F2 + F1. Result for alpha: 15.9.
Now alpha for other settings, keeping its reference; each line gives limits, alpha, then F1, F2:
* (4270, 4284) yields 14.6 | 13.6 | 0.97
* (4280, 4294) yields 15.8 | 14.8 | 1.06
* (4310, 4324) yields 15.2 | 14.2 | 1.01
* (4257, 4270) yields 14.1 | 13.1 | 1.01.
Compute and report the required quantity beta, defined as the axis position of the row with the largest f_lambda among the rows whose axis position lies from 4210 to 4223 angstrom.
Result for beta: 4214.61 angstrom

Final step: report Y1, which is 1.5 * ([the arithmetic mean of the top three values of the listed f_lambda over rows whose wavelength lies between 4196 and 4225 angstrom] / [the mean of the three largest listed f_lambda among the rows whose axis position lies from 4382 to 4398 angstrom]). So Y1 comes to 1.52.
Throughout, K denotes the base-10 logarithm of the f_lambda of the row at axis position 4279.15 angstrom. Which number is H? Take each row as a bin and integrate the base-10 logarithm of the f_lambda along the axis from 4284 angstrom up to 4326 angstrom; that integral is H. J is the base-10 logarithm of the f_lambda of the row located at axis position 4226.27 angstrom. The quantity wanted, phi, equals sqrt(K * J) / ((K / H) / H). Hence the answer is 3493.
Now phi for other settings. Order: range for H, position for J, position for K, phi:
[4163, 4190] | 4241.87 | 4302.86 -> 1595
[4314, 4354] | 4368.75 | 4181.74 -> 3424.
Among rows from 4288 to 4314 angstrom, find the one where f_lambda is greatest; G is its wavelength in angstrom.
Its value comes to 4296.92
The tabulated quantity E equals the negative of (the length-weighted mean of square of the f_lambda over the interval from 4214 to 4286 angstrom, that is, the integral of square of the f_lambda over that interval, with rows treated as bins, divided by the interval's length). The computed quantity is -876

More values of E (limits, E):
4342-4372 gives -928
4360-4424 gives -912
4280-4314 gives -743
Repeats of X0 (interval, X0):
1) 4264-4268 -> 4.49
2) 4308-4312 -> 4.38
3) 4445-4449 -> 4.51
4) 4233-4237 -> 4.46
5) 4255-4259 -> 4.47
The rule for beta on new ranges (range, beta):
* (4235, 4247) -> 4245.78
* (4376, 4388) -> 4378.82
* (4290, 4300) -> 4296.92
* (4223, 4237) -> 4234.07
